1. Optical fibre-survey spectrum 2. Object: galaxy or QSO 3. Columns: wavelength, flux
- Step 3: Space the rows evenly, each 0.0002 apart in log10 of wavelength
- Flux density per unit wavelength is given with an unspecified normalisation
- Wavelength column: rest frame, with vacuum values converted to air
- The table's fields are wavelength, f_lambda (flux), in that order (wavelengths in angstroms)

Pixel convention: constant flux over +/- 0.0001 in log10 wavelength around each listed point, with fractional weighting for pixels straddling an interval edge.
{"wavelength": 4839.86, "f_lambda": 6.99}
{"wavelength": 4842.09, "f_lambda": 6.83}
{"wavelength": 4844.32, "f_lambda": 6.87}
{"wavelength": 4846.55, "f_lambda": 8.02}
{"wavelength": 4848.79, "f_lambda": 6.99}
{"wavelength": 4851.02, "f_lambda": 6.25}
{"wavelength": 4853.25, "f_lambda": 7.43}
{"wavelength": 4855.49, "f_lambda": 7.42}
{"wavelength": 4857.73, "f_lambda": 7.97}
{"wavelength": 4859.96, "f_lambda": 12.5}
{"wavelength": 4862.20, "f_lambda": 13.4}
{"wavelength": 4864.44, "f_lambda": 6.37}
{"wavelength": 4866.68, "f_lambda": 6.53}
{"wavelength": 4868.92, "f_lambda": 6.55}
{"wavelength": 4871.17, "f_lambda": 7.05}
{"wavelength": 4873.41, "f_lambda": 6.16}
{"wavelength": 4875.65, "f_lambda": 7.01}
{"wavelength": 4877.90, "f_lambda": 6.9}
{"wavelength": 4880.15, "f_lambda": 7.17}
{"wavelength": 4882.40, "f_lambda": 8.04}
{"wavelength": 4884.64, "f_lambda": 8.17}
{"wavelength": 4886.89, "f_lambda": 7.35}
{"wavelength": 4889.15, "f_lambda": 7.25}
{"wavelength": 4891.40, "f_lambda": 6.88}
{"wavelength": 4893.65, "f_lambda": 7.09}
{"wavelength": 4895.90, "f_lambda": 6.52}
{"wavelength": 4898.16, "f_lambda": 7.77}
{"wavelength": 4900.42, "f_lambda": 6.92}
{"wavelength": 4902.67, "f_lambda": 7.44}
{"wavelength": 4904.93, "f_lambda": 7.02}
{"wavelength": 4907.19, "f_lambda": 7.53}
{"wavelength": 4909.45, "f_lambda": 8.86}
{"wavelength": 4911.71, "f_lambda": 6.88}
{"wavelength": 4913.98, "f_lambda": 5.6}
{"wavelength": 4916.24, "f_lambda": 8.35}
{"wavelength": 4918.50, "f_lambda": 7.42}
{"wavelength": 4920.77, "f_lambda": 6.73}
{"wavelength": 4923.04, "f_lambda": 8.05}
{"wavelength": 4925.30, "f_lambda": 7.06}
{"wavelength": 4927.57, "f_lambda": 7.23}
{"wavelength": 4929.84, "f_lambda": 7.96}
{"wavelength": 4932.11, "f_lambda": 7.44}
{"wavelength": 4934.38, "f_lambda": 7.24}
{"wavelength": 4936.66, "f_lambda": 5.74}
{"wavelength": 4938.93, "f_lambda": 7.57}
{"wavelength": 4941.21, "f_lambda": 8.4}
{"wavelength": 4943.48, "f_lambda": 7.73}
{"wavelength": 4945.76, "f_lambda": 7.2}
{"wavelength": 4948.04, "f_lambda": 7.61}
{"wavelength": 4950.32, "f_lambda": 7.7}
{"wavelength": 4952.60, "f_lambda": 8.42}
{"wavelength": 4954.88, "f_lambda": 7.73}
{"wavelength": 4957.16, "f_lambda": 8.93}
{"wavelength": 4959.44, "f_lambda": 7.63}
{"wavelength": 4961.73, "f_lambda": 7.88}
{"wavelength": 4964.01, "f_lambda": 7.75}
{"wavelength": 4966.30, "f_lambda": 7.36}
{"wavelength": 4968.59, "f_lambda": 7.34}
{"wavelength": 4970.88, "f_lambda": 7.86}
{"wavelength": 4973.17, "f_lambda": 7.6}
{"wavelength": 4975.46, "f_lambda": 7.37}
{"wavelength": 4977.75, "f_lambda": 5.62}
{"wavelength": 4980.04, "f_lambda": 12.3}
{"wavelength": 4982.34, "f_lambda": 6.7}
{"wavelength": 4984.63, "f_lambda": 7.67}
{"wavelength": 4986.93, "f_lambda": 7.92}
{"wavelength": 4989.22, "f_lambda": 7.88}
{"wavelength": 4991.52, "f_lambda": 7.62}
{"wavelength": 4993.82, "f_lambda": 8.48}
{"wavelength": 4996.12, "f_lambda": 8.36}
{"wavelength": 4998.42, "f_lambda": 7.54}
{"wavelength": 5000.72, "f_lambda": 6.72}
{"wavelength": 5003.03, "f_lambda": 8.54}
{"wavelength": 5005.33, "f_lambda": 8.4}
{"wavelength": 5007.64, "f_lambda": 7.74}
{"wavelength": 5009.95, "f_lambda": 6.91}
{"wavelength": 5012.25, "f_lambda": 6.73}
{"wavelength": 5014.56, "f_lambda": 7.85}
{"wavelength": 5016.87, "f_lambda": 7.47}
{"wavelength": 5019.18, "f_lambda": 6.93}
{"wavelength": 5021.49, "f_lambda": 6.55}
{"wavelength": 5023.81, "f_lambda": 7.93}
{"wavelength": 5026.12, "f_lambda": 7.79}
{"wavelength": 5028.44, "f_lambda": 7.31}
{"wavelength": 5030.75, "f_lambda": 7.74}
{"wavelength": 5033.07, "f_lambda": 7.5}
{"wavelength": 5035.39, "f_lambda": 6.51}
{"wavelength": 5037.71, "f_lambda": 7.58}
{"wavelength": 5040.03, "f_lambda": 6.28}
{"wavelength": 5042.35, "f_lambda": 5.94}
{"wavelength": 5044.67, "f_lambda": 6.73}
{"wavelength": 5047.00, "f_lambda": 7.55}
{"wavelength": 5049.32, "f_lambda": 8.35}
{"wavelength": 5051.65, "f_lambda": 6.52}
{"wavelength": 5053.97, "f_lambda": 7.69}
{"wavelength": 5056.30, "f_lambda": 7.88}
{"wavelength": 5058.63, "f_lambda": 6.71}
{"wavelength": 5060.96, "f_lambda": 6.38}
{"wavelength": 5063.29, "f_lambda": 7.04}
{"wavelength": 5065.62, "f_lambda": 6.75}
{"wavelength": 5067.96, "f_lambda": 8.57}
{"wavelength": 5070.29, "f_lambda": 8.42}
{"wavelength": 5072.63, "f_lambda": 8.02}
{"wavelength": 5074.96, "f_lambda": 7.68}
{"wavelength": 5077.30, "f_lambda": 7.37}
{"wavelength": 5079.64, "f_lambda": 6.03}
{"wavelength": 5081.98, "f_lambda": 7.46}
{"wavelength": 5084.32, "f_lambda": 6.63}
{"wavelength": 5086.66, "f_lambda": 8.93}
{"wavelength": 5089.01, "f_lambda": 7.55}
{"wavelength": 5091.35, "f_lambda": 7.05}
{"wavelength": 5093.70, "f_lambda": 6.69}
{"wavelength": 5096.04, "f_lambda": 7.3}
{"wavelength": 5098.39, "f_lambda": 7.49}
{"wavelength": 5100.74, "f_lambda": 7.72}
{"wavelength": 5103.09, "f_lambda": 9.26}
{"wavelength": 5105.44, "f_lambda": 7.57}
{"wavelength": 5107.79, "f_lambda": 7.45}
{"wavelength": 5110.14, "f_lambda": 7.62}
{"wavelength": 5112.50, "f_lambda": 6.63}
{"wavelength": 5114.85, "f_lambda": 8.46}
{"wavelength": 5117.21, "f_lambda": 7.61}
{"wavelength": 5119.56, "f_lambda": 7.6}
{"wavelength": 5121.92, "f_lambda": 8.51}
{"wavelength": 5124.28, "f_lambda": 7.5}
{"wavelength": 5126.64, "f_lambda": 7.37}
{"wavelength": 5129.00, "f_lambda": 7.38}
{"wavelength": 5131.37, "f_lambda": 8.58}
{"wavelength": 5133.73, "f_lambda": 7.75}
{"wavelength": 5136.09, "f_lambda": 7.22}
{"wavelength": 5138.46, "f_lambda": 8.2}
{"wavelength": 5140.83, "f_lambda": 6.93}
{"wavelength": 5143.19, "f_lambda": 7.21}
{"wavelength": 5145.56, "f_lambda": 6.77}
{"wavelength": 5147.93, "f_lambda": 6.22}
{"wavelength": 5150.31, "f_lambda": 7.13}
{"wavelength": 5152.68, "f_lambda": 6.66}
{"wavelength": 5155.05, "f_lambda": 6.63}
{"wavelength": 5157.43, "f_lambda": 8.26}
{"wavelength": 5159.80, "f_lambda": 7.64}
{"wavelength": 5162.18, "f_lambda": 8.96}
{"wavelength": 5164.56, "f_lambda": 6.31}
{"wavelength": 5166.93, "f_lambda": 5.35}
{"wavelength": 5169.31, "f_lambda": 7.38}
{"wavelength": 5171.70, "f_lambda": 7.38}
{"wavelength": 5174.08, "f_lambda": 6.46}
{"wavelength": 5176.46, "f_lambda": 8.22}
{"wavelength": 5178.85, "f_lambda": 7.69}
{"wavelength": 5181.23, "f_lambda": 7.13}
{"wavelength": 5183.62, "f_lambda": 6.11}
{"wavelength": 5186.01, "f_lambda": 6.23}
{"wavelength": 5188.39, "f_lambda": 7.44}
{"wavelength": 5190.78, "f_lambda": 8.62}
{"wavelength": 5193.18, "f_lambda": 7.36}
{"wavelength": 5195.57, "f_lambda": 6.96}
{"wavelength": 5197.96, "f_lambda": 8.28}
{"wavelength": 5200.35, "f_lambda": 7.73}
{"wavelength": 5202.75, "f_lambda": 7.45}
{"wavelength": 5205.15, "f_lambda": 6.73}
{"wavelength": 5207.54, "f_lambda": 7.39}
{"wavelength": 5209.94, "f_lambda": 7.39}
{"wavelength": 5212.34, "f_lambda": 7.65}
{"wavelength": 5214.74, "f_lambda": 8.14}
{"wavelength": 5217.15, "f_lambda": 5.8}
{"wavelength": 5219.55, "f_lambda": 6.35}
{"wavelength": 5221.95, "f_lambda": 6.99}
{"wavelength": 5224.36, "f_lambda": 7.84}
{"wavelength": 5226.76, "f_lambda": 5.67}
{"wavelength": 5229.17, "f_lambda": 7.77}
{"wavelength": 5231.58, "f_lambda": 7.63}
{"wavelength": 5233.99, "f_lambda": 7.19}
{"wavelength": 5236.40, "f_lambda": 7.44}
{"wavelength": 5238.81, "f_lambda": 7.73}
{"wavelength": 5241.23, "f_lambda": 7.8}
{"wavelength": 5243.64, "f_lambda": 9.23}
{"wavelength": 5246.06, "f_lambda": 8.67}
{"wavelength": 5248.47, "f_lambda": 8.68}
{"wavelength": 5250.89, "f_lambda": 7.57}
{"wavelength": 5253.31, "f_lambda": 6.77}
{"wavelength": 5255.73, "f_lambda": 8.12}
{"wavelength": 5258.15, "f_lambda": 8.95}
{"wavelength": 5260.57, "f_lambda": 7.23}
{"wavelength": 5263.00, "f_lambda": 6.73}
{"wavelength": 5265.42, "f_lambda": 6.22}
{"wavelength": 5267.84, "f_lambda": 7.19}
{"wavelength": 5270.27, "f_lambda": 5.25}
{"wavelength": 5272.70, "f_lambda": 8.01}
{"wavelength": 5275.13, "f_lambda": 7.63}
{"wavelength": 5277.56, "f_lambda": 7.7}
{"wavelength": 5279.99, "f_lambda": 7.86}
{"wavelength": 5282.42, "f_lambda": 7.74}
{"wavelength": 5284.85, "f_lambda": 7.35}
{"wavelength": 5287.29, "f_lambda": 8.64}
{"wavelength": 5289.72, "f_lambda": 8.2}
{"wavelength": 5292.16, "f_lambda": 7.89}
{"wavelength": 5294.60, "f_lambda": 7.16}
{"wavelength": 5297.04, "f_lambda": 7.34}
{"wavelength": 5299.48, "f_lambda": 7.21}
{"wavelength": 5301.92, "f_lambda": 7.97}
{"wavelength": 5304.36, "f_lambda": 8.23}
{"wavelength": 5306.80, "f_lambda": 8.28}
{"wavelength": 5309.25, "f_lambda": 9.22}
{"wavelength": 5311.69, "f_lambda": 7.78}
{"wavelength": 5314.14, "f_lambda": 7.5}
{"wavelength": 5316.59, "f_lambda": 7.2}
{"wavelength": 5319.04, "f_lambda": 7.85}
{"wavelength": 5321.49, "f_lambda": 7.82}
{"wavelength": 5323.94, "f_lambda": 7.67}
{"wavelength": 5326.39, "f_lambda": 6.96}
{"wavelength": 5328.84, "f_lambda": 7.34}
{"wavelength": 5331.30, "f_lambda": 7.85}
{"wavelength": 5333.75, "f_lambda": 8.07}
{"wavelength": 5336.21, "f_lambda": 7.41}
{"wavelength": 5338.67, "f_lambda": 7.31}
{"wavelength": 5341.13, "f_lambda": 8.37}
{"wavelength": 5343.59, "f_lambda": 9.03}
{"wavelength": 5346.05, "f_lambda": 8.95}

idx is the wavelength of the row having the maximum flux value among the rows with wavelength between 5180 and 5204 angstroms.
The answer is 5190.78 angstroms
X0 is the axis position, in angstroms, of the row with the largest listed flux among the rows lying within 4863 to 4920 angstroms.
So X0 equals 4909.45 angstroms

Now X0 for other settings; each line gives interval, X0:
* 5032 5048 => 5037.71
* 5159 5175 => 5162.18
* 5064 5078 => 5067.96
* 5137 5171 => 5162.18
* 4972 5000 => 4980.04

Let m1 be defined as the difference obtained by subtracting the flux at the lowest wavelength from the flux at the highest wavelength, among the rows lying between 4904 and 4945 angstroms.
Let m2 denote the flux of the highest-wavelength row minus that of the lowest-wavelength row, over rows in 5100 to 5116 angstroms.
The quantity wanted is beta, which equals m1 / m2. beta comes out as 1.0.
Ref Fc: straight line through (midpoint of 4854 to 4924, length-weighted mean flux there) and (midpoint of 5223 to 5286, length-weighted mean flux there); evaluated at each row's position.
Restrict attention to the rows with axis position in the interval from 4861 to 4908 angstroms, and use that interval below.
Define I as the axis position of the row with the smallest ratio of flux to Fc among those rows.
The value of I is 4873.41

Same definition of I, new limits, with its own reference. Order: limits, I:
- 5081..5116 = 5084.32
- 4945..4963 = 4945.76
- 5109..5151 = 5147.93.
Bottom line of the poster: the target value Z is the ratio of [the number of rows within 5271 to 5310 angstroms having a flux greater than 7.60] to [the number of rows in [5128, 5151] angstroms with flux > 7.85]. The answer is 6.0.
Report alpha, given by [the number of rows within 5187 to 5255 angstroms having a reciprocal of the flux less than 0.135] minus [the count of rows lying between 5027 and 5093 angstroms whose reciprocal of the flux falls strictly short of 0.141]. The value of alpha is 1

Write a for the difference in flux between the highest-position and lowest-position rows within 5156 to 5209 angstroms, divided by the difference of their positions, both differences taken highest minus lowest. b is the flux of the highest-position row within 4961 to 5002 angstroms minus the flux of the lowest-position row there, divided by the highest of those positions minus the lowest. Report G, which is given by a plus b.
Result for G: -0.05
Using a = -0.017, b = -0.030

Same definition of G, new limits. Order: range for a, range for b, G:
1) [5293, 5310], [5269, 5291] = 0.29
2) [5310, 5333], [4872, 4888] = 0.09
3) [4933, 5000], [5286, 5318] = -0.04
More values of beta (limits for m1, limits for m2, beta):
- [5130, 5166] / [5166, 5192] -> -0.7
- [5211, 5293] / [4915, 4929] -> -0.2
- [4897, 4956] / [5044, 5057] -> 0.0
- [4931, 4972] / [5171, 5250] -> 0.3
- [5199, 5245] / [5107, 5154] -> -1.9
